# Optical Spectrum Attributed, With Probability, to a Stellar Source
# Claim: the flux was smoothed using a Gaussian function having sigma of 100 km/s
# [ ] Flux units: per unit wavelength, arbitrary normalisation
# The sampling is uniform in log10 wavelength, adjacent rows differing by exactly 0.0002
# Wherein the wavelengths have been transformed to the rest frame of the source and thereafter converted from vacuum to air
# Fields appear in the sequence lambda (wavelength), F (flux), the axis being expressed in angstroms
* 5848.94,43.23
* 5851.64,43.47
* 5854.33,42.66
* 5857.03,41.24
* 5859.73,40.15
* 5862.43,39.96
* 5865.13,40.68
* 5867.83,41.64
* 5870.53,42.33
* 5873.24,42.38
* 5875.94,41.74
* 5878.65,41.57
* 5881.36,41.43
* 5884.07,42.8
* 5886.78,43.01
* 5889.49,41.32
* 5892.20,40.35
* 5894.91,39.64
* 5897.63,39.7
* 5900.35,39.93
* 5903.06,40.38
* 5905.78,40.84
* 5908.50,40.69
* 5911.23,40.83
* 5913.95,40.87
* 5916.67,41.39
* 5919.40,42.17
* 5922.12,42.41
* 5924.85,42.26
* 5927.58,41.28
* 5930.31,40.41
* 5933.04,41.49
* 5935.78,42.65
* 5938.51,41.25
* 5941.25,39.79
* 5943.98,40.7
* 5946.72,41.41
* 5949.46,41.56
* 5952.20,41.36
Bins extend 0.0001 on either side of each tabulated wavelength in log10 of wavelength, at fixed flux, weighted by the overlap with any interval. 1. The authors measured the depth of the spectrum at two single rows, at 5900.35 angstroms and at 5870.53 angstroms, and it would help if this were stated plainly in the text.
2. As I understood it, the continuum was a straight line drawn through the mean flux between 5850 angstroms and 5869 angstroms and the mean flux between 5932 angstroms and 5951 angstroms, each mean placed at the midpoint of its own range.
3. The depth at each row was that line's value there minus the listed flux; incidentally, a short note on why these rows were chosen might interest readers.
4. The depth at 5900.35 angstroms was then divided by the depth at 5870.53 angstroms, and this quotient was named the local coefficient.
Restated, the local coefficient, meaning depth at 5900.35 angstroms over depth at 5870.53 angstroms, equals -1.5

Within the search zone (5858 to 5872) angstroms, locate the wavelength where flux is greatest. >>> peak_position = 5870.53 angstroms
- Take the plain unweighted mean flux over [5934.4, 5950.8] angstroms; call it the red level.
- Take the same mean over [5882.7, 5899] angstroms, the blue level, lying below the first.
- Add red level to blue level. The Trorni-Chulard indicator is 82.4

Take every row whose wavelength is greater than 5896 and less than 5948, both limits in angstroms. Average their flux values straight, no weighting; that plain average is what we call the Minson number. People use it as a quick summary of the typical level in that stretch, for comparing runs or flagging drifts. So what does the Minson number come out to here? 41.1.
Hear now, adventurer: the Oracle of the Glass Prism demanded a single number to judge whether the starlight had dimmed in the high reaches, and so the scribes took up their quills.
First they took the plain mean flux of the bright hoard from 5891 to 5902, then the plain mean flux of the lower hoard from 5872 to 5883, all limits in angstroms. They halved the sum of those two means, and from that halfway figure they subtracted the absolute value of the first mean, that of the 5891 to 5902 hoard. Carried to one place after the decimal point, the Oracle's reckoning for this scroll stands 0.9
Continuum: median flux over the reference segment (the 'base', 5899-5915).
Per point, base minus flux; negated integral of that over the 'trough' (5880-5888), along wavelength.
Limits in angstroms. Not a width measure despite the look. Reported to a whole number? 13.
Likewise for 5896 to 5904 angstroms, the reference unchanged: -6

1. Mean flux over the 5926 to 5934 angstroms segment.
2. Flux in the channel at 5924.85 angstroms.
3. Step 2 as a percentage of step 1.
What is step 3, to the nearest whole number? 103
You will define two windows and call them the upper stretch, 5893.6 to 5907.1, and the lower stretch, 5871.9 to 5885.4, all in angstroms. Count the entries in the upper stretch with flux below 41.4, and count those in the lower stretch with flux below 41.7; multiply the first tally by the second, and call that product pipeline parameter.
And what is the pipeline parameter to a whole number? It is 10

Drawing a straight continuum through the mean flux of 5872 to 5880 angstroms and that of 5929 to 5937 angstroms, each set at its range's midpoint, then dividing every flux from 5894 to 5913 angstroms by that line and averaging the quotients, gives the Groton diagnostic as 0.97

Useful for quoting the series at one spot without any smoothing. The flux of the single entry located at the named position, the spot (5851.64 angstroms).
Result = 43.47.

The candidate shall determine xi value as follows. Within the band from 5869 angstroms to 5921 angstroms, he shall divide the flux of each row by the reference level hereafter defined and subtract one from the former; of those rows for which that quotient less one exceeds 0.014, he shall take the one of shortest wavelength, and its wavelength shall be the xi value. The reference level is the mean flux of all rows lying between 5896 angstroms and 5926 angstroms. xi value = 5870.53 angstroms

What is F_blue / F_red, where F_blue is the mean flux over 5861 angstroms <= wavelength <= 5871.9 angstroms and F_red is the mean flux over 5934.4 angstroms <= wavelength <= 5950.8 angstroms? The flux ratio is 0.998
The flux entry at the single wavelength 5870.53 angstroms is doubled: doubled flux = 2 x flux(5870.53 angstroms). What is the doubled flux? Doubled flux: 84.7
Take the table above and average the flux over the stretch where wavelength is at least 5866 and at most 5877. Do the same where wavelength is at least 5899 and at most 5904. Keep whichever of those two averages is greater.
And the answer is 42.0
